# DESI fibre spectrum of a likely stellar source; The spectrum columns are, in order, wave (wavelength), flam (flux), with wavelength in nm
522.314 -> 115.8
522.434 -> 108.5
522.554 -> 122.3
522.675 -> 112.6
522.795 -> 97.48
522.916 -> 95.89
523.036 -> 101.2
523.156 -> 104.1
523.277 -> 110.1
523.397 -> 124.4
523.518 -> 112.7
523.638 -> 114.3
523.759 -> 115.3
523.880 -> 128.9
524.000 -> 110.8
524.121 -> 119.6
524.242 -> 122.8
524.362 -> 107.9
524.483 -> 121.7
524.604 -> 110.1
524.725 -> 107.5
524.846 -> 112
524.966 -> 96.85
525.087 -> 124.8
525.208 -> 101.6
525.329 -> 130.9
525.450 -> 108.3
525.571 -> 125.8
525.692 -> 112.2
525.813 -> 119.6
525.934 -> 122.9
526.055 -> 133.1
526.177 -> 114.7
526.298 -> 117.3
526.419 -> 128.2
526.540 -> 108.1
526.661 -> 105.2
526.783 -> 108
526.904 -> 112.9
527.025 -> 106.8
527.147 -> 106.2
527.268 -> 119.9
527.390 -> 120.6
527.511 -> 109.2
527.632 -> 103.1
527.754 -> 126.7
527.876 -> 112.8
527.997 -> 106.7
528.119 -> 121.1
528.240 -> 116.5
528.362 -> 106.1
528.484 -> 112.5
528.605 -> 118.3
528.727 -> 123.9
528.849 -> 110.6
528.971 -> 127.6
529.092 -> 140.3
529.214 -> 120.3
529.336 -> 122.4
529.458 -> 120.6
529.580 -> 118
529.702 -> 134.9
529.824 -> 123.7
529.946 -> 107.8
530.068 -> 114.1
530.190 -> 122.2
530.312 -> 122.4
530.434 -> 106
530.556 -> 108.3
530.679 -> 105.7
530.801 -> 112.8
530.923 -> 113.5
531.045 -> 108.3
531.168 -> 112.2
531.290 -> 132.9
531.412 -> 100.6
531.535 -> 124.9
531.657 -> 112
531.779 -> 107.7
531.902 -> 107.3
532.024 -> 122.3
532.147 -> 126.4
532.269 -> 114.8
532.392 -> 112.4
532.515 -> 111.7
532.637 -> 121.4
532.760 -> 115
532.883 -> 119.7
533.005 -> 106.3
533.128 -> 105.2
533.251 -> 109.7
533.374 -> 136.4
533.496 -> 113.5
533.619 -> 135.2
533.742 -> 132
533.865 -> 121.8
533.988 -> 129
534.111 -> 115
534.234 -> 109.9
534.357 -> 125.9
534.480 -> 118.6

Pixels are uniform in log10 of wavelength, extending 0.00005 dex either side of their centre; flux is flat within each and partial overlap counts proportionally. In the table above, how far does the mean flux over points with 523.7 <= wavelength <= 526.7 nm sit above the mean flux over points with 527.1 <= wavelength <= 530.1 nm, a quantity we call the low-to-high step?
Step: -1.5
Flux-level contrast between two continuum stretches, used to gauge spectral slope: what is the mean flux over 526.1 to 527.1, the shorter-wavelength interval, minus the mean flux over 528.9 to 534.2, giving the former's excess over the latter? -5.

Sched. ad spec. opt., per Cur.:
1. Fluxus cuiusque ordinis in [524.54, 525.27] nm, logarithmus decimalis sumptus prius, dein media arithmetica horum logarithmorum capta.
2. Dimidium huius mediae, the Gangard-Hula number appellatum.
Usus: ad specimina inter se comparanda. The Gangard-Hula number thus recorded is 1.02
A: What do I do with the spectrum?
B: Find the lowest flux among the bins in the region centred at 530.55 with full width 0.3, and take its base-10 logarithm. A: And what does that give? 2.02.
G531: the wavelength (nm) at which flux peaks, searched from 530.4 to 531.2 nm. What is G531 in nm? 530.923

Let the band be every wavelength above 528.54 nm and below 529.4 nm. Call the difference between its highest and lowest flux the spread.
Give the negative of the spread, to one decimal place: -29.7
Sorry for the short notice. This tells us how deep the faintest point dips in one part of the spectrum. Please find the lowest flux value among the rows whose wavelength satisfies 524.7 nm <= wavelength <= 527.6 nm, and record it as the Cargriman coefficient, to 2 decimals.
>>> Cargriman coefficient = 96.85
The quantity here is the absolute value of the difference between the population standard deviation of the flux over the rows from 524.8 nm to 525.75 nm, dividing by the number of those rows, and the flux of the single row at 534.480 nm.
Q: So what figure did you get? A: 107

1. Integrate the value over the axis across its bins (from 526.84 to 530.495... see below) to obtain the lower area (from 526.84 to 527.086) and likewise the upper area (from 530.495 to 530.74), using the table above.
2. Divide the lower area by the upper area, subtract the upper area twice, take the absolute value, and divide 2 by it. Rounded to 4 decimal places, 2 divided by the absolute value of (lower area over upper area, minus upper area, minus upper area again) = 0.0390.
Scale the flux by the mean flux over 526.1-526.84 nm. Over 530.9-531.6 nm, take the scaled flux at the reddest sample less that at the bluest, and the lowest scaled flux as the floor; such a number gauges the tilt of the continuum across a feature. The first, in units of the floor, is 0.11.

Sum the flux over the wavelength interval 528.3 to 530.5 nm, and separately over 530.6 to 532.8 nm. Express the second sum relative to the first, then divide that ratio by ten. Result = 0.096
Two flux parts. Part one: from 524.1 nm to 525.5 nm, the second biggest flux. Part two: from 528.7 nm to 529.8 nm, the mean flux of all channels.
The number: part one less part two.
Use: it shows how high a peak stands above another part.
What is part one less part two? 0.5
